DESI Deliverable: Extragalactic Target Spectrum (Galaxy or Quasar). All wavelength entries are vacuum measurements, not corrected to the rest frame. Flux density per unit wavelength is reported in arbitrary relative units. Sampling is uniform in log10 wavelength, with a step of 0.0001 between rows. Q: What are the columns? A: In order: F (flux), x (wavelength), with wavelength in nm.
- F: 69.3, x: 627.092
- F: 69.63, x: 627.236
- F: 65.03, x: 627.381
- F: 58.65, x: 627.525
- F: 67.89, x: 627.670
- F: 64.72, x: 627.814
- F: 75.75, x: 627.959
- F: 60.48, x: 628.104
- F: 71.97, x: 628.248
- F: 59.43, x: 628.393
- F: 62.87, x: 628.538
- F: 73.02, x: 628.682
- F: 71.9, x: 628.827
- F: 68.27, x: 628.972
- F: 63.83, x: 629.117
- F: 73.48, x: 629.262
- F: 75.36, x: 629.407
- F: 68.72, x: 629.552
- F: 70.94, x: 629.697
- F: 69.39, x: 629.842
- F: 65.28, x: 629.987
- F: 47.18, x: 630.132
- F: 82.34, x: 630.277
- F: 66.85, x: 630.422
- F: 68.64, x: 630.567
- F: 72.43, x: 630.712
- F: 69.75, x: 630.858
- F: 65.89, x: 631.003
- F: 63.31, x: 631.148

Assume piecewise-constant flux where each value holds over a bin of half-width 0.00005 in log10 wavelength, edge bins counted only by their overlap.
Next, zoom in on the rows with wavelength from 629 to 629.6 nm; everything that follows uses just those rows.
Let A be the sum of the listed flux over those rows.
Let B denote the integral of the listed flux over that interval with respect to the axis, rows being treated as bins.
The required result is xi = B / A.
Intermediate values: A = 281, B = 42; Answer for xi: 0.150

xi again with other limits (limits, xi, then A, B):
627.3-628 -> 0.139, 332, 46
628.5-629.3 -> 0.133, 413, 55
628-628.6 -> 0.151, 255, 39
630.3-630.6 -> 0.155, 135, 21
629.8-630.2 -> 0.132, 182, 24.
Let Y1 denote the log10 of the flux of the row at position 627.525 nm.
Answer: 1.77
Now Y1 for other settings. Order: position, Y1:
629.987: 1.81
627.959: 1.88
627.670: 1.83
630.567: 1.84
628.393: 1.77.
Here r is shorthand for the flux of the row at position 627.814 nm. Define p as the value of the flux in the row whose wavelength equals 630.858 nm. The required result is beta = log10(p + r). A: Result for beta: 2.13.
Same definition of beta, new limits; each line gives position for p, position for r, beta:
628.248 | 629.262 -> 2.16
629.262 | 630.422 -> 2.15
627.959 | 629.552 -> 2.16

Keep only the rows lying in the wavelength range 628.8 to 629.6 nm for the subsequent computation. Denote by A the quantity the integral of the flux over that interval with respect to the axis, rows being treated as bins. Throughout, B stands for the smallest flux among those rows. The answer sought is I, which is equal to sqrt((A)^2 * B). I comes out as 448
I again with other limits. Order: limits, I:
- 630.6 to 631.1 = 280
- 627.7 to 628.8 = 569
